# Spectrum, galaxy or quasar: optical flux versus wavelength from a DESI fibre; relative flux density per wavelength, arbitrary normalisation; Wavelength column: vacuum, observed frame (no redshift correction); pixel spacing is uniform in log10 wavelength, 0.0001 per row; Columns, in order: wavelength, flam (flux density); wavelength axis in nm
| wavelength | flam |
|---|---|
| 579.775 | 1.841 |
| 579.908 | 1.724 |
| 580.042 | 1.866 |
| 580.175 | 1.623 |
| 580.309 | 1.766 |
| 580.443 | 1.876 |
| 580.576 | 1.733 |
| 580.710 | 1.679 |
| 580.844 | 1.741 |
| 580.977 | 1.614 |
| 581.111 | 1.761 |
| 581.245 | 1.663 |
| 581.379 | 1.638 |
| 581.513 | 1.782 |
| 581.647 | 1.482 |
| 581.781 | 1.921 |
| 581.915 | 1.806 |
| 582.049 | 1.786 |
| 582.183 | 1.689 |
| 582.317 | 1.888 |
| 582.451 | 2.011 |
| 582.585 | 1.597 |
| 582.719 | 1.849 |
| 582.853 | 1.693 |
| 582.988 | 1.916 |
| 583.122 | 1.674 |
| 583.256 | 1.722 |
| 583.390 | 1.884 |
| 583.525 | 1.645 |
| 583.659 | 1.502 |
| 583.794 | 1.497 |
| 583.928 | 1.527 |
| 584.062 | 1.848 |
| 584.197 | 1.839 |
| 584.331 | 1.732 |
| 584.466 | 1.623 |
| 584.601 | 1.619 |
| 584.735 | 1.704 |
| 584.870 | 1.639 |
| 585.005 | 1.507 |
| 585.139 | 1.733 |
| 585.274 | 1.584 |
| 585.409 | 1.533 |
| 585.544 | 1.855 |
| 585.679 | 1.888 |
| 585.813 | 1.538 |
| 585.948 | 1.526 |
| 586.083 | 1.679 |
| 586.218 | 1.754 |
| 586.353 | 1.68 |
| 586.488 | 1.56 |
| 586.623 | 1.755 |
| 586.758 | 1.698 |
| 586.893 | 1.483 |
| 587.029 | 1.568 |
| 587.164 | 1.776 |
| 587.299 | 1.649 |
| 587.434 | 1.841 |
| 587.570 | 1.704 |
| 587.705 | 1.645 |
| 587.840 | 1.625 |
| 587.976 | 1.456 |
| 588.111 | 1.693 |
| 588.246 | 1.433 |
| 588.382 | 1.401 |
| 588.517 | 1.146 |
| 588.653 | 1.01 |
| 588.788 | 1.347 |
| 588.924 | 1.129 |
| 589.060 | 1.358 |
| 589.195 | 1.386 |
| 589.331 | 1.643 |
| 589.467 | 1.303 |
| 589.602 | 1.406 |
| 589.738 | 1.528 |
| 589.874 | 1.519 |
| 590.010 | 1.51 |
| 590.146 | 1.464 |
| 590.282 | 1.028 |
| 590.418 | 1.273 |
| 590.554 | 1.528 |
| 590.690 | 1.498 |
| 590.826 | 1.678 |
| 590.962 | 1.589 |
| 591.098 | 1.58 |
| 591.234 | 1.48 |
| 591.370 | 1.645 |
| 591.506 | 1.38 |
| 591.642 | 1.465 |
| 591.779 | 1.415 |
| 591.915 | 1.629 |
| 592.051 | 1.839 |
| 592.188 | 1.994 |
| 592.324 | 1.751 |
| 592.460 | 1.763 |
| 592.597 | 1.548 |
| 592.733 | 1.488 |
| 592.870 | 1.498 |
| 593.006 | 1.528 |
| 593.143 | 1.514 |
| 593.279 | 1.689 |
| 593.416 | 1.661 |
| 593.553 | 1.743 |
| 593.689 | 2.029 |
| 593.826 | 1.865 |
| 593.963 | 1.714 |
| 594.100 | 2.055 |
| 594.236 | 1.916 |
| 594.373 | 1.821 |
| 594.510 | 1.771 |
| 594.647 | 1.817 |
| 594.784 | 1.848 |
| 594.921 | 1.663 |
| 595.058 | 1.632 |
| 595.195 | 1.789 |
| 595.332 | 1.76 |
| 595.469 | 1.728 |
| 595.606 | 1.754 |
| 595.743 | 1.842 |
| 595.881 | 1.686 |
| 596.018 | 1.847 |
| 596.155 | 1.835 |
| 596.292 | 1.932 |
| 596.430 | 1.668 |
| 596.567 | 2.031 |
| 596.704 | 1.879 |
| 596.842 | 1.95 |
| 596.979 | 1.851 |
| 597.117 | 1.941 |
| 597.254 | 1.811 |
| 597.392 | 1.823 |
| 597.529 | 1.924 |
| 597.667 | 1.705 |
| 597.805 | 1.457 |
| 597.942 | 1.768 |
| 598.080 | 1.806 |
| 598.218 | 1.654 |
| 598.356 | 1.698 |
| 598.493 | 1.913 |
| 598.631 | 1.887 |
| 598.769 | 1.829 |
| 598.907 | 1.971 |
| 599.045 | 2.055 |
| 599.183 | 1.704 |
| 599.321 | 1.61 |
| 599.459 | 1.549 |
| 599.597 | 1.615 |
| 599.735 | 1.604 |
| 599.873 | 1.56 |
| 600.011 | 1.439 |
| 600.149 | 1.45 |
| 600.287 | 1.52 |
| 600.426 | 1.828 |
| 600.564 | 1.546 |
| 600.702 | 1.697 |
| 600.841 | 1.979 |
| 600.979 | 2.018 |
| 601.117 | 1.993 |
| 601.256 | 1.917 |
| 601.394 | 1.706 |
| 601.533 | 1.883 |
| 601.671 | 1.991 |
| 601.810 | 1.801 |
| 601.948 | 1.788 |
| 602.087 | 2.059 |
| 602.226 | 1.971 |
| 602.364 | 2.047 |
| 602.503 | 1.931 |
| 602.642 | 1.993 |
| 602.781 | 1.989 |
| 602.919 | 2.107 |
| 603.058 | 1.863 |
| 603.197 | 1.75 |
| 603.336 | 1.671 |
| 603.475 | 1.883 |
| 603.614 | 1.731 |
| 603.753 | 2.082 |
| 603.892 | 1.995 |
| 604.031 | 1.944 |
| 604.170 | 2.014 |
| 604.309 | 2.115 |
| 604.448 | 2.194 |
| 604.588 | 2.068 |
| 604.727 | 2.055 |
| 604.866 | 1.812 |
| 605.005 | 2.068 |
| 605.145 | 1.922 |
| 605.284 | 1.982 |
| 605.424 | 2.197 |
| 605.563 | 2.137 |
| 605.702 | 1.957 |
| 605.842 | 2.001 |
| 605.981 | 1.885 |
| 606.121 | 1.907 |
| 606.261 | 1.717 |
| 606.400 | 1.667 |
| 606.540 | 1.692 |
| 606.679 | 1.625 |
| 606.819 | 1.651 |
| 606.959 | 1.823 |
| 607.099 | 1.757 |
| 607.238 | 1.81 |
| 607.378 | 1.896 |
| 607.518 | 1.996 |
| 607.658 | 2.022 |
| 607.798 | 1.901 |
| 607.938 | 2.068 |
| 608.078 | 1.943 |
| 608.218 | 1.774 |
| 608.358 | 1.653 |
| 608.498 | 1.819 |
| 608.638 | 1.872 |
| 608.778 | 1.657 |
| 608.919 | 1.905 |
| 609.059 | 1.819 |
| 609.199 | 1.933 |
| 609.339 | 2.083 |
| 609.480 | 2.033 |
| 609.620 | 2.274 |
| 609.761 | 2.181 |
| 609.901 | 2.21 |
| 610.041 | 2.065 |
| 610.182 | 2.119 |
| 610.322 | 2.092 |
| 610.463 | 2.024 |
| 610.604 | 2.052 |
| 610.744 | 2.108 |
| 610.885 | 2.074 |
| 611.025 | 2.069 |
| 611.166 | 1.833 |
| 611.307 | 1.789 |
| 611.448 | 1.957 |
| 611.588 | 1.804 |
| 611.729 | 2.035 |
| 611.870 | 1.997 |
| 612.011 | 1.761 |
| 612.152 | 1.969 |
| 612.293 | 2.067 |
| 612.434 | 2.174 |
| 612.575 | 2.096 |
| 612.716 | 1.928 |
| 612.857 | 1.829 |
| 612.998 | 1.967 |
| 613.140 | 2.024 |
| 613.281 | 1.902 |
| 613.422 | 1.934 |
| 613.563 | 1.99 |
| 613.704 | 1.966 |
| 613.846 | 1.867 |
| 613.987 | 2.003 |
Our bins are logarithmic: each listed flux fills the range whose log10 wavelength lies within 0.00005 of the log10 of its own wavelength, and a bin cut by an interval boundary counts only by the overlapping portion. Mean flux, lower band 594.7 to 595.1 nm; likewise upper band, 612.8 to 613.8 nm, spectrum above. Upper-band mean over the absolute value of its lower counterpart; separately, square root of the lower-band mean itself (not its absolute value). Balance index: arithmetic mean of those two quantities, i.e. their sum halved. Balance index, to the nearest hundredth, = 1.22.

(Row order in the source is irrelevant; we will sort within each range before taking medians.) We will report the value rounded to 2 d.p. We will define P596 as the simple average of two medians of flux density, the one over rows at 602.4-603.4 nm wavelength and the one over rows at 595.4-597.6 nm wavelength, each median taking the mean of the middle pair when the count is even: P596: 1.89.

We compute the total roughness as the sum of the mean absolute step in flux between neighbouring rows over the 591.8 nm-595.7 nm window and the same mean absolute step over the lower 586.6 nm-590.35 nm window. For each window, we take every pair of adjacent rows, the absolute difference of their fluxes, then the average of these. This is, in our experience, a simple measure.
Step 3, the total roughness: 0.271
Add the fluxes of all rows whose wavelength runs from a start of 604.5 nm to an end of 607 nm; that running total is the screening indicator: 34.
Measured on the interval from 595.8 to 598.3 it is 33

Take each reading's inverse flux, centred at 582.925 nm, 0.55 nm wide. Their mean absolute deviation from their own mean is 0.0313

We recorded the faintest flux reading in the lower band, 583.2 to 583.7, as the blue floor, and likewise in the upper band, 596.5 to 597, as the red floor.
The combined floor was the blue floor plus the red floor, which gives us 3.35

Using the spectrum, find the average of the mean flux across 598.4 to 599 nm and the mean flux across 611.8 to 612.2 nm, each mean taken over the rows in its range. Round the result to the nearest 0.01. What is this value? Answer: 1.90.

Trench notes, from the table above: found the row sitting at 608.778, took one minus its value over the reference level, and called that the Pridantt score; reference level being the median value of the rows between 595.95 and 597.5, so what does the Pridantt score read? 0.10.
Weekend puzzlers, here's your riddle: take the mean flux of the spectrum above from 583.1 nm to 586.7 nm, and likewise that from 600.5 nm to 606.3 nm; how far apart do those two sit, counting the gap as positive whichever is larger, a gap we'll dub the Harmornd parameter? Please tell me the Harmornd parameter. 0.27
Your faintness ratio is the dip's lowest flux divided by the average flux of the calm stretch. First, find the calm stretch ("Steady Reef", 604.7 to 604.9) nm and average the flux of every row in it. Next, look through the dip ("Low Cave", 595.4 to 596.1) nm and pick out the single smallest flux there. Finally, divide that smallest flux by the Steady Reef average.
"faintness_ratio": 0.87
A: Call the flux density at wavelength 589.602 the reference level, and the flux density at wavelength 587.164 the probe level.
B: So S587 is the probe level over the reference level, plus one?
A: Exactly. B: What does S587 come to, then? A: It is 2.26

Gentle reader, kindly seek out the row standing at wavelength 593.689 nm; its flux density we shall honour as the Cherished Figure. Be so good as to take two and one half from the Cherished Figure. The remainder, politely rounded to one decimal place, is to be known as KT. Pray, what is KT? -0.5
